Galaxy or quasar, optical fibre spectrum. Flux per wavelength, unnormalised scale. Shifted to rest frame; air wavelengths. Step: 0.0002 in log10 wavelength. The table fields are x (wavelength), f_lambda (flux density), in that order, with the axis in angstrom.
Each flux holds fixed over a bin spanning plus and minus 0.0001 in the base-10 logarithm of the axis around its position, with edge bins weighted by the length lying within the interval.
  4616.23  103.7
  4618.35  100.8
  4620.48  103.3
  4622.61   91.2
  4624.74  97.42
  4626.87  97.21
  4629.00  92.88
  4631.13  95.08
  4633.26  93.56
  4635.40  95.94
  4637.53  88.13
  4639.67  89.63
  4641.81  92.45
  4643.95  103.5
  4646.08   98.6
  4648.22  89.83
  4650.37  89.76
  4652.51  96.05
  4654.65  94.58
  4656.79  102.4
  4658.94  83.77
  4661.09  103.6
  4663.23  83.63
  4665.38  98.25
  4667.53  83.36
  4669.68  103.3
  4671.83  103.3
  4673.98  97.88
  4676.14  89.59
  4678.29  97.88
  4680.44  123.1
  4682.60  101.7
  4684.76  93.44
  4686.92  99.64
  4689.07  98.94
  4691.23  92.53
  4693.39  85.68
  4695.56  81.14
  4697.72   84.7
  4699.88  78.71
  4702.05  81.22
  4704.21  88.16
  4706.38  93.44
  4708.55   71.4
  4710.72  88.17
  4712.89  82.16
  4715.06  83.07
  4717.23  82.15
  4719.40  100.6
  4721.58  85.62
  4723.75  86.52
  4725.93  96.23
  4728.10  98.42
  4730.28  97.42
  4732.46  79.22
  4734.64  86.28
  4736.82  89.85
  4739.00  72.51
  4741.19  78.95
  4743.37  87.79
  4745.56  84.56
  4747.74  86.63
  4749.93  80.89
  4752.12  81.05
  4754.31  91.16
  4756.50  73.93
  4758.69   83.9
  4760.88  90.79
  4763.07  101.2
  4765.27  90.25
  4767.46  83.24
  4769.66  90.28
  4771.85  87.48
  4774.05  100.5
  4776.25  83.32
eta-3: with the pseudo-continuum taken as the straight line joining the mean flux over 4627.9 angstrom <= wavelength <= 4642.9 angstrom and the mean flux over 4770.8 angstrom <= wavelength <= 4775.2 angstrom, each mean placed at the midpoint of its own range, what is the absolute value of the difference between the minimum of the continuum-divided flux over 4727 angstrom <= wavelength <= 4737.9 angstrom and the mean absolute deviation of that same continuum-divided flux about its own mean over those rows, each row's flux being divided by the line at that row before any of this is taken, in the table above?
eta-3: 0.78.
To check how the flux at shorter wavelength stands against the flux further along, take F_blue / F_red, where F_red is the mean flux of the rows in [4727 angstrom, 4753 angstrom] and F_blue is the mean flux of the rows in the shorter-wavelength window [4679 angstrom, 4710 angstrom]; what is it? 1.07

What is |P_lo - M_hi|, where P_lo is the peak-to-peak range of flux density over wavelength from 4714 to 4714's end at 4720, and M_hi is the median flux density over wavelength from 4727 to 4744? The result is 69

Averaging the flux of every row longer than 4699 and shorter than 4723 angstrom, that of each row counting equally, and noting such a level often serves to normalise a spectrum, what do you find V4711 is 85.0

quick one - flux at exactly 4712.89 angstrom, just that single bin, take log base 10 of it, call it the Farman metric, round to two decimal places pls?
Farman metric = 1.91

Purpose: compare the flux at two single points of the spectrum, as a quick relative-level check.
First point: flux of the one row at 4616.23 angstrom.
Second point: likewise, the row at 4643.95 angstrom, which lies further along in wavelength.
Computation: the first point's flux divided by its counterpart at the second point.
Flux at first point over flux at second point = 1.00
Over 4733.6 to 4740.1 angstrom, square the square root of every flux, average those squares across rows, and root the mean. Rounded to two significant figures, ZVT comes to 9.1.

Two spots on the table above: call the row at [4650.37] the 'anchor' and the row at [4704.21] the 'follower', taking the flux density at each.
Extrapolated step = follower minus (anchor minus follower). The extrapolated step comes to 87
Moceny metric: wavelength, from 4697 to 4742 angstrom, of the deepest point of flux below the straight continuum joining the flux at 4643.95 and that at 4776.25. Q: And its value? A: 4708.55 angstrom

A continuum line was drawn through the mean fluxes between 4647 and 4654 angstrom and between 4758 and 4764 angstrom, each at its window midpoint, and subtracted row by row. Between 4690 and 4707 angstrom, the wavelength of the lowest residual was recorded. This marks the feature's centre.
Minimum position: 4699.88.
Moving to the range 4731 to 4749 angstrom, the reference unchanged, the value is 4739.00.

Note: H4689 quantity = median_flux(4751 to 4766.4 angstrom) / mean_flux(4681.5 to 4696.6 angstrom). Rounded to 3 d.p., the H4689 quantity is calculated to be 0.967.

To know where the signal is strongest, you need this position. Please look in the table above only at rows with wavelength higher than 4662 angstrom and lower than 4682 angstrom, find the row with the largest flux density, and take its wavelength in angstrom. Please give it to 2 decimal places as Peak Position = 4680.44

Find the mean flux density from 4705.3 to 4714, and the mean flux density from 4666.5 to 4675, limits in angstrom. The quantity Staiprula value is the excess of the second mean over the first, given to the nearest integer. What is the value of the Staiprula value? 13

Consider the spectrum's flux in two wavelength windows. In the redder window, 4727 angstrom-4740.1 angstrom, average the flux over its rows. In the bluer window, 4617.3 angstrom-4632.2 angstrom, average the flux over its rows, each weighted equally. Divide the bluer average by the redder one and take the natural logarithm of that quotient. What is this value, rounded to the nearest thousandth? 0.104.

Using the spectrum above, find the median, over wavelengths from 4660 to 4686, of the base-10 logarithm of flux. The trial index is 1.99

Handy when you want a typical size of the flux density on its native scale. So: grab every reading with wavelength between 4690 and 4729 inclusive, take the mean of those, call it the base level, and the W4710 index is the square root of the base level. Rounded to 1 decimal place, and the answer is 9.3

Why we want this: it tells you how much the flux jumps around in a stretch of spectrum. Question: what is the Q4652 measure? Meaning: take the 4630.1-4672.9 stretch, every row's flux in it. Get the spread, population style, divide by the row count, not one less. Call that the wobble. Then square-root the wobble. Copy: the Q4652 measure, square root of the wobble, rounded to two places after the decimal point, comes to 2.58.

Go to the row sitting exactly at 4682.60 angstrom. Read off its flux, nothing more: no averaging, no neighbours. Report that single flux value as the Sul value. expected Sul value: 101.7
